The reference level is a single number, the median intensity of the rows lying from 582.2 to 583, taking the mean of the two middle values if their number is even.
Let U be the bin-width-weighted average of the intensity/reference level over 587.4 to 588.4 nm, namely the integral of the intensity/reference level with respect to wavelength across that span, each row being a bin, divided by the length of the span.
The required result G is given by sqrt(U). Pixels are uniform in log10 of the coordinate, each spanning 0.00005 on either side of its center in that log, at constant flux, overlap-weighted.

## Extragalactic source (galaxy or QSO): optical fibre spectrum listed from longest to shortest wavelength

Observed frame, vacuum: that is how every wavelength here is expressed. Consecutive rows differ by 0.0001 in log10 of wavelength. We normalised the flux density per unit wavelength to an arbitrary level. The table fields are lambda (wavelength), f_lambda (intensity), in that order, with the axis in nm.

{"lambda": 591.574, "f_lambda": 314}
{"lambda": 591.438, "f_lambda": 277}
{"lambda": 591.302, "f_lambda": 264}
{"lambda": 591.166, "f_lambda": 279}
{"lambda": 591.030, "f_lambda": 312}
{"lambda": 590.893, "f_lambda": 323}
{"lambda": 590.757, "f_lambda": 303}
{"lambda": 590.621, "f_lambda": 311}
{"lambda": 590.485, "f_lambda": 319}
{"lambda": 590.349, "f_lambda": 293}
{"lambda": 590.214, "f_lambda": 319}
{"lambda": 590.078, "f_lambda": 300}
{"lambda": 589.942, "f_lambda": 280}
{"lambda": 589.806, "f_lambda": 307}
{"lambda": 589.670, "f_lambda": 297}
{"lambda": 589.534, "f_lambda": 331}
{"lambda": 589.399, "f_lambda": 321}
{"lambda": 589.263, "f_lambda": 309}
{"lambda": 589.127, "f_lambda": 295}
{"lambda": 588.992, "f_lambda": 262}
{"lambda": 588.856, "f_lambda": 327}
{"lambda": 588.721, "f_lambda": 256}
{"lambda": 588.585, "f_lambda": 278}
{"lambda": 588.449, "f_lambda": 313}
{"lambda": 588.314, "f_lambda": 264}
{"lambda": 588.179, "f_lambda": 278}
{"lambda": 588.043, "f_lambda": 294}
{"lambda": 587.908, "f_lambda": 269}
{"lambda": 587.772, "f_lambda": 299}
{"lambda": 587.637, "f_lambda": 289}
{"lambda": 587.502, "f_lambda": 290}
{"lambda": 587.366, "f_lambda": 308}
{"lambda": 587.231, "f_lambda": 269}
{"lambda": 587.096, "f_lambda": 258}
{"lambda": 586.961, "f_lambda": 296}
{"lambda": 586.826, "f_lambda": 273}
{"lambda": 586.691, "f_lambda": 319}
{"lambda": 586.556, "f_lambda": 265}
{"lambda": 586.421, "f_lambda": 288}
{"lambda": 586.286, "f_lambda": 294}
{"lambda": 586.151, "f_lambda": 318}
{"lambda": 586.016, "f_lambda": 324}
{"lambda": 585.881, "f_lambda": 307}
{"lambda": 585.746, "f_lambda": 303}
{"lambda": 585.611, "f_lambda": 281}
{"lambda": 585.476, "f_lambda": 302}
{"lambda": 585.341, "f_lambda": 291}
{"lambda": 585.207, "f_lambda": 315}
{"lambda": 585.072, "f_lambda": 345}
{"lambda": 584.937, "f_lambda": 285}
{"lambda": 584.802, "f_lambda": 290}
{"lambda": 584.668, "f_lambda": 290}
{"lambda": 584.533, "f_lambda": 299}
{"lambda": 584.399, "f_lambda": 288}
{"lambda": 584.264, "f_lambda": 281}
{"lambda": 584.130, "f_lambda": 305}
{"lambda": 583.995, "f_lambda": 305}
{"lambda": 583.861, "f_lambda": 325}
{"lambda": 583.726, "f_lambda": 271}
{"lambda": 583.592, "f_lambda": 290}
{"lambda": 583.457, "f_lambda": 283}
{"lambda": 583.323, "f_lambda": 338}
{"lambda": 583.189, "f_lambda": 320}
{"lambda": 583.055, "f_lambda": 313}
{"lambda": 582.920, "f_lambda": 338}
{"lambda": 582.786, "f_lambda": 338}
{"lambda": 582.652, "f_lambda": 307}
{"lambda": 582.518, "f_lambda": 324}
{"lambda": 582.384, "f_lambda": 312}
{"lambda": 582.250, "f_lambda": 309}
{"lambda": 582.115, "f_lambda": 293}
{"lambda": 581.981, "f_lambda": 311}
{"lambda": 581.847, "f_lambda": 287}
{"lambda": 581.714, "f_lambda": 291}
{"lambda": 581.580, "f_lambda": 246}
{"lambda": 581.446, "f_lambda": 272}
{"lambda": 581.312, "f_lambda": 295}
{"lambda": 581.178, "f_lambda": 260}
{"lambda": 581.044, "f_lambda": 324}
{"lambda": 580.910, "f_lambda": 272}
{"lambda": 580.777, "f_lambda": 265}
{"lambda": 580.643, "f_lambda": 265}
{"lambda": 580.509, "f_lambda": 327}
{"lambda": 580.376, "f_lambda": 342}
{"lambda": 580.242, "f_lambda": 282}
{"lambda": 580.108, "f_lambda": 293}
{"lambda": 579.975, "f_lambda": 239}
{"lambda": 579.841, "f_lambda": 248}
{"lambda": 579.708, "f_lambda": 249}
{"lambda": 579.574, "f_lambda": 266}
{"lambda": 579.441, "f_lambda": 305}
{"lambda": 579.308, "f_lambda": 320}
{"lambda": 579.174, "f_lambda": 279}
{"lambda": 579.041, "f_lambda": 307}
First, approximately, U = 0.90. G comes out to 0.946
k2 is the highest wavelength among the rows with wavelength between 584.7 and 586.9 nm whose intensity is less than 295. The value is 586.826 nm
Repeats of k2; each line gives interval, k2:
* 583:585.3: 584.937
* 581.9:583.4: 582.115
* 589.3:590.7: 590.349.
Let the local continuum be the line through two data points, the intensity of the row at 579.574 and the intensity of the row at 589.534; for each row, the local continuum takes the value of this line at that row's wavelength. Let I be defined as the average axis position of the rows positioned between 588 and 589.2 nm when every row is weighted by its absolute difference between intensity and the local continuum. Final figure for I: 588.60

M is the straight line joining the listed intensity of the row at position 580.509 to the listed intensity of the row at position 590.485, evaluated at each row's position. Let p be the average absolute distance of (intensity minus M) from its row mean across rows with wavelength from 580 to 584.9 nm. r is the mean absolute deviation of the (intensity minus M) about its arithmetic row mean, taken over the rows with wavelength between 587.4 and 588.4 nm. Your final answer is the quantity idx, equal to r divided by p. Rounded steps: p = 20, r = 11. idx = 0.5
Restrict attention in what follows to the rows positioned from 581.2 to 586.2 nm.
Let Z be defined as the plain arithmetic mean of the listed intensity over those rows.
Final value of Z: 302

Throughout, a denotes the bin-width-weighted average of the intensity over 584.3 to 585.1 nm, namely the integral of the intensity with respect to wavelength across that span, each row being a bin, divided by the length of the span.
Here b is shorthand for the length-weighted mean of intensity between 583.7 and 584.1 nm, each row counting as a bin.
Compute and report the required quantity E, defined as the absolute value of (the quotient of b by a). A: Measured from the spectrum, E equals 1.02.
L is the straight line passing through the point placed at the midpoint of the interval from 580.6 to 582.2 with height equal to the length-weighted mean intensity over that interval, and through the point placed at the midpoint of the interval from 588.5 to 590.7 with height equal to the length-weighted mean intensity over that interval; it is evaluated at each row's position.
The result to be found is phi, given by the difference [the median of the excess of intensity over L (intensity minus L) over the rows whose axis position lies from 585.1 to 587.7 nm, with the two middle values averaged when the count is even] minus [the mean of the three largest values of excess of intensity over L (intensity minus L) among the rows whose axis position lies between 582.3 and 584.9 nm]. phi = -51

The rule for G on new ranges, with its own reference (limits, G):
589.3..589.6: 1.010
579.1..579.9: 0.936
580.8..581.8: 0.938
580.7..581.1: 0.948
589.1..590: 0.981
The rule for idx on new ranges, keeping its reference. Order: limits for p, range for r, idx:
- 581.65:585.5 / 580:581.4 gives 1.5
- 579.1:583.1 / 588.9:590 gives 0.7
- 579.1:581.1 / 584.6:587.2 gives 0.6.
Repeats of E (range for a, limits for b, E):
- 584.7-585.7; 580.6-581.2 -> 0.93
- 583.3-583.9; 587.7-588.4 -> 0.95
